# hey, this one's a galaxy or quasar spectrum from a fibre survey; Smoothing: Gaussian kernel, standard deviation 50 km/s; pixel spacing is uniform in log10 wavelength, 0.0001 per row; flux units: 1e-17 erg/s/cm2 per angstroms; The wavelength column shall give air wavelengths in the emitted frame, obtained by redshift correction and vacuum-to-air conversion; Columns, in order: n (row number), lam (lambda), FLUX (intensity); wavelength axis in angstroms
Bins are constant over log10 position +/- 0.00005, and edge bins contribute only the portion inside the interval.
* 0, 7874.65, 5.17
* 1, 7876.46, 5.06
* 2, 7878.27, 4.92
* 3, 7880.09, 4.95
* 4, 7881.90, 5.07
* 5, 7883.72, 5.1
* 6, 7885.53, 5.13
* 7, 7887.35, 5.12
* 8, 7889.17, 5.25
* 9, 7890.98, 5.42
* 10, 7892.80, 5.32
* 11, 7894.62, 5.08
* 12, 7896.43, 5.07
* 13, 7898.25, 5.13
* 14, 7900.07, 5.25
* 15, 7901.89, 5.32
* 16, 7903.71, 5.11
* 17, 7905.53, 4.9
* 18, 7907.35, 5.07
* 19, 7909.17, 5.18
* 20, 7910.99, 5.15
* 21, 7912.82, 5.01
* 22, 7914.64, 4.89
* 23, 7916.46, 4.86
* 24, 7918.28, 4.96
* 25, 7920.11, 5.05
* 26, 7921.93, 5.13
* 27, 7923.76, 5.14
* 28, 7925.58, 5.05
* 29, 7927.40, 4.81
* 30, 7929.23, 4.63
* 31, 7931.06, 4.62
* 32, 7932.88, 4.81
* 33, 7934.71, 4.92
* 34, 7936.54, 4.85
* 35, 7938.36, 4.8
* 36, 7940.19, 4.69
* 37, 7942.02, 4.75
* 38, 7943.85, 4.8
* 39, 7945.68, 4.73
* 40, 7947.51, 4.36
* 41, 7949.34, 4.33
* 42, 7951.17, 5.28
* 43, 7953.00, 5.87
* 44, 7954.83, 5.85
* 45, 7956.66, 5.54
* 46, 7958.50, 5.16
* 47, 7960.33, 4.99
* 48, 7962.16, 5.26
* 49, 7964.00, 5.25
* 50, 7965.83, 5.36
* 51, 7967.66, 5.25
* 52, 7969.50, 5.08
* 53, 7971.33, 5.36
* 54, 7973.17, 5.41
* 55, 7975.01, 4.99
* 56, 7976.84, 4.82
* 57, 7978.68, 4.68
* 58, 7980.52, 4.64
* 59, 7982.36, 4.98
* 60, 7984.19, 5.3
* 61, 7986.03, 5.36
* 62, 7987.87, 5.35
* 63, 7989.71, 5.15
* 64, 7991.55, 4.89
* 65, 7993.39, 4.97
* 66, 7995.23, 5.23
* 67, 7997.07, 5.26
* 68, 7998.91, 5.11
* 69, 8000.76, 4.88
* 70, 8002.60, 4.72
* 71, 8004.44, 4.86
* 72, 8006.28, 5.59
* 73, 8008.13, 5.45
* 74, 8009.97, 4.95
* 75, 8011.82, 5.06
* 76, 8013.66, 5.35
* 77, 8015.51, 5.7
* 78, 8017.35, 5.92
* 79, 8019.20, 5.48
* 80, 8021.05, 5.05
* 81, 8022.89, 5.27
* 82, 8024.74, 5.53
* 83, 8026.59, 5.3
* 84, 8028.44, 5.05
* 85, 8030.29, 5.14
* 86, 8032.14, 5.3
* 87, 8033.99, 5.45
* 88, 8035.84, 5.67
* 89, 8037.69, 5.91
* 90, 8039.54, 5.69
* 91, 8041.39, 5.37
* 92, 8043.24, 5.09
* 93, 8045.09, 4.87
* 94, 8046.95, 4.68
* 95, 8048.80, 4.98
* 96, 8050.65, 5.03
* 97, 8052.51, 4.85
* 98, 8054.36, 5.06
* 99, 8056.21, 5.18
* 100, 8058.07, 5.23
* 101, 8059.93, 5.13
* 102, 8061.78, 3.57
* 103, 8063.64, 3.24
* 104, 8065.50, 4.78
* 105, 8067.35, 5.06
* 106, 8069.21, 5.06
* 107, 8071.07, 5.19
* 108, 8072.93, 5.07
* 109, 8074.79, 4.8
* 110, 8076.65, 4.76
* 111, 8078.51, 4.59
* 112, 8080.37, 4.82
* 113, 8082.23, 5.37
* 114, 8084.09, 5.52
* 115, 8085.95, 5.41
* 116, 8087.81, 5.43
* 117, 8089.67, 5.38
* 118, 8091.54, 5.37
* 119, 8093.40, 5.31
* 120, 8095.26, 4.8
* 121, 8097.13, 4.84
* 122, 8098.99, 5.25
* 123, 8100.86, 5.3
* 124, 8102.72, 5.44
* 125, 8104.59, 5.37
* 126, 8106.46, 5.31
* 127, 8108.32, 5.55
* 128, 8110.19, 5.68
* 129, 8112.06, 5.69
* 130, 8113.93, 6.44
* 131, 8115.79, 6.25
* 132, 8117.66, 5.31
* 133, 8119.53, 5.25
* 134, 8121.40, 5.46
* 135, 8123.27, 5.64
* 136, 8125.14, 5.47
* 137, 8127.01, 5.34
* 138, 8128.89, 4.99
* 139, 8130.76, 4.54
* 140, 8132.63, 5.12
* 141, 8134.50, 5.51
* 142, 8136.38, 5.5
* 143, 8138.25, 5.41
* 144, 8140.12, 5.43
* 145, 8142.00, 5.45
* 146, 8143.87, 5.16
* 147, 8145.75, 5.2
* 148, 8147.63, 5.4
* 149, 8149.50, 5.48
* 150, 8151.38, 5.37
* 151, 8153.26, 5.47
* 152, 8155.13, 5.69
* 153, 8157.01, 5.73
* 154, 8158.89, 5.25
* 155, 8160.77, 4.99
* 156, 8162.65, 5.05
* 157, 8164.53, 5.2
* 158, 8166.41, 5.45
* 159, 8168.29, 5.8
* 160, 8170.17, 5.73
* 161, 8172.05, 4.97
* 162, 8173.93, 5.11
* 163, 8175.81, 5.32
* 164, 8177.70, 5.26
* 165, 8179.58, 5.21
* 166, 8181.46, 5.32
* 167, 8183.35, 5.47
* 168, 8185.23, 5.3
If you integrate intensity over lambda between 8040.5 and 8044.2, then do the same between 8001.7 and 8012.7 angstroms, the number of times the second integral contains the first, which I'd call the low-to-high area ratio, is 2.9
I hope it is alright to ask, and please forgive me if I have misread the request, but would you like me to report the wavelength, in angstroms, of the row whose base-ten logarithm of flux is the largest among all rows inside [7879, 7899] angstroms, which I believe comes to 7890.98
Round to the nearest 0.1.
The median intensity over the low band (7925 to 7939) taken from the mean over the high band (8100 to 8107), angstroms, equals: 0.5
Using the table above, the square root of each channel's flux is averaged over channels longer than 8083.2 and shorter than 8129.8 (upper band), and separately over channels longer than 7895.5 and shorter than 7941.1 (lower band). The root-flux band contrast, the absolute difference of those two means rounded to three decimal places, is 0.099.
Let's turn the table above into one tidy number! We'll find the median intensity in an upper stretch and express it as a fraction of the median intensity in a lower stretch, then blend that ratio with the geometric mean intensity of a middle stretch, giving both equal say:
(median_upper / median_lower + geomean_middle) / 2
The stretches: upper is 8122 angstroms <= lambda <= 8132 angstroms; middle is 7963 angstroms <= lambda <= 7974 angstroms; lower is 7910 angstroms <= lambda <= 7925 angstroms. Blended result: 3.17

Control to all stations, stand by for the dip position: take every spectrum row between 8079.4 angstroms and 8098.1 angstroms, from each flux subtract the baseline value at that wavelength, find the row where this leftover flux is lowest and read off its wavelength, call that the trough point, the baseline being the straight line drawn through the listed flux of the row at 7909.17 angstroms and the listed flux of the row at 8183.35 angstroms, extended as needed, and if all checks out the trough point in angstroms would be 8095.26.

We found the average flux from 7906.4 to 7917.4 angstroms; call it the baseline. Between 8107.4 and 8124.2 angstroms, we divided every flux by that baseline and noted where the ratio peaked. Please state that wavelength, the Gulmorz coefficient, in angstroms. 8113.93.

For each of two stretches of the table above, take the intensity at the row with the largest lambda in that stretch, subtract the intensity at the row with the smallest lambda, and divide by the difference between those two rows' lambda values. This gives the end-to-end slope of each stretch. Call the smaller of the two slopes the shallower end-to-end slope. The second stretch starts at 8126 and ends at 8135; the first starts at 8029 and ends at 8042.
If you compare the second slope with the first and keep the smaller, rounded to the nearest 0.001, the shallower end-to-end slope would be 0.021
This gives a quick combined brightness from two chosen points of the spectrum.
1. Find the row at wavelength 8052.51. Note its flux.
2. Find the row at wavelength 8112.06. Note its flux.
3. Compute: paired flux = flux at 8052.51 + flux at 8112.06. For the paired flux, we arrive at 10.5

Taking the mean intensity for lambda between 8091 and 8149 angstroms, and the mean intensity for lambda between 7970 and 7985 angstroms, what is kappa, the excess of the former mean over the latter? 0.36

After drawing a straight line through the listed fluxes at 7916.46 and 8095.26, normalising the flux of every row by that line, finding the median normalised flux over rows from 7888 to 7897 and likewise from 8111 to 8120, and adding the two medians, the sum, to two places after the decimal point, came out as 2.27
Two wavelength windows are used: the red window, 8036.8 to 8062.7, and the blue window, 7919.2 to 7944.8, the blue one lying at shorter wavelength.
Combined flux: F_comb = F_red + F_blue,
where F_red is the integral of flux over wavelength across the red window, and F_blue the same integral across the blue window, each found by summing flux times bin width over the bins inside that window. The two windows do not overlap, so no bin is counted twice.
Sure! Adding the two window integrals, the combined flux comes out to 255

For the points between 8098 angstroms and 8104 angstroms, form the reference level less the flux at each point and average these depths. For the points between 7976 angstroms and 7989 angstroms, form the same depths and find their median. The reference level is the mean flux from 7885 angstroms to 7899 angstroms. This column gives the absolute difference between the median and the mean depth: 0.35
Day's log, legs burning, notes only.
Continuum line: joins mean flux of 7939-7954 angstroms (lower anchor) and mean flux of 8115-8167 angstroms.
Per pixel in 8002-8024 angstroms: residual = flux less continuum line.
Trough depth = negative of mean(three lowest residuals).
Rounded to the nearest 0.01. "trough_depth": 0.16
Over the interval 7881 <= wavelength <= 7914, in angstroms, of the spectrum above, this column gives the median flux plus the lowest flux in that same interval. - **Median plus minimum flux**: 10.0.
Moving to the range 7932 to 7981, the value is 9.3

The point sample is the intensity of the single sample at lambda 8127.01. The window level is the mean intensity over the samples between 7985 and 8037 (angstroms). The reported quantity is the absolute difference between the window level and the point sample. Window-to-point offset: 0.09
